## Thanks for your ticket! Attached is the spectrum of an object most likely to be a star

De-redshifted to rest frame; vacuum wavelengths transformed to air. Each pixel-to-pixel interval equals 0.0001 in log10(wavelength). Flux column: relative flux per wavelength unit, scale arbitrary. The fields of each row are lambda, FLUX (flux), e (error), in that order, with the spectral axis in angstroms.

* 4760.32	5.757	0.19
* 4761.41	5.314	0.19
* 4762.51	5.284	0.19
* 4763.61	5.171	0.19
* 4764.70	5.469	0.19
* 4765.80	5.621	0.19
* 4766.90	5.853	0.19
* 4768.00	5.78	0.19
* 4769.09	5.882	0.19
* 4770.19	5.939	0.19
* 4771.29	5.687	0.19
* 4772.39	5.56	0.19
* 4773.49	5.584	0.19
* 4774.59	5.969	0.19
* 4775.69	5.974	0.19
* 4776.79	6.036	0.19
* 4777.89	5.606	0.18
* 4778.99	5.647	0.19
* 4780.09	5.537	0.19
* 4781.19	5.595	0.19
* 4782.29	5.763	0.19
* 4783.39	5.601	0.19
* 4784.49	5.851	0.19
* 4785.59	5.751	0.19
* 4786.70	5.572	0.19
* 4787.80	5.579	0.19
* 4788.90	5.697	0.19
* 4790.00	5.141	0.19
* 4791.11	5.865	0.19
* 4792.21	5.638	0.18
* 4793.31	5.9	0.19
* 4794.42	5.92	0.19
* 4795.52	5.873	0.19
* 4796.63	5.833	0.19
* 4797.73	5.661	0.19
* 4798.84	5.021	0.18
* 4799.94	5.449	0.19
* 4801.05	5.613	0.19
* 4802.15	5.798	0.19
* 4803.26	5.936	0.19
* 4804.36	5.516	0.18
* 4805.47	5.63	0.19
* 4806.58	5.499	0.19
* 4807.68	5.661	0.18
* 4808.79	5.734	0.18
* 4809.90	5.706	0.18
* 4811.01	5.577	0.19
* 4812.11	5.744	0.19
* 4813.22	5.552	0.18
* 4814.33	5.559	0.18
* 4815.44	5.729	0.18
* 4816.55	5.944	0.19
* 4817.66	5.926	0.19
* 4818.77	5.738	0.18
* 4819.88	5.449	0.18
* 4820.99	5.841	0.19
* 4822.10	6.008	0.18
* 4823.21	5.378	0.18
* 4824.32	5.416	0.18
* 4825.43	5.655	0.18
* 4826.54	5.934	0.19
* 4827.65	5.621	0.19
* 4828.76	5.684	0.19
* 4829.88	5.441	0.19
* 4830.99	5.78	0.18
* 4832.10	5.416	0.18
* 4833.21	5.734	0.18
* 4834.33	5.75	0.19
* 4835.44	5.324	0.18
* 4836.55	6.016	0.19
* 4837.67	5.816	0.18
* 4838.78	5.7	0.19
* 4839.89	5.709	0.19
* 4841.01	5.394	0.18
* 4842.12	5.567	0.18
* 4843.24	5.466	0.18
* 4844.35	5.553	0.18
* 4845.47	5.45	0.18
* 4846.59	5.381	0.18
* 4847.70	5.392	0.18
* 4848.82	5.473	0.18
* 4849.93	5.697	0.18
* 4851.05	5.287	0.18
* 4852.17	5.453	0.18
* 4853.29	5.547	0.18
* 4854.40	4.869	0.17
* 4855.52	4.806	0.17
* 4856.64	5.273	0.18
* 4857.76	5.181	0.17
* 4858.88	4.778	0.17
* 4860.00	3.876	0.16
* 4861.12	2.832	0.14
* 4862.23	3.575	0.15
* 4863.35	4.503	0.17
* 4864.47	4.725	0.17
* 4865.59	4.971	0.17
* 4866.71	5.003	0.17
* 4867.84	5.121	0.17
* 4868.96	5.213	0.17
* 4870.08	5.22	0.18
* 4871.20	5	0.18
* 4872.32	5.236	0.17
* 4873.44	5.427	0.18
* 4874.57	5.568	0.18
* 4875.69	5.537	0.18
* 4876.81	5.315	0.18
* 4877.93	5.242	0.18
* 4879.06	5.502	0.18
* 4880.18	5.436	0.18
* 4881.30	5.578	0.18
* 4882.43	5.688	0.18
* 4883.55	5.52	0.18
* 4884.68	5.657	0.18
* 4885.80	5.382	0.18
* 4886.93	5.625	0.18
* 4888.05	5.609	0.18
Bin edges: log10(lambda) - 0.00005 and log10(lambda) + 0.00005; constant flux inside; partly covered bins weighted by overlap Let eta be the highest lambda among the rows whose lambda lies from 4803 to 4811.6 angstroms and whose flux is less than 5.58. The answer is 4811.01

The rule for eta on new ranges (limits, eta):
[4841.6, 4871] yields 4870.08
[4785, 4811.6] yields 4811.01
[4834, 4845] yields 4844.35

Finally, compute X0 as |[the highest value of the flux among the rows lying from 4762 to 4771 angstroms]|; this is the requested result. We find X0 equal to 5.9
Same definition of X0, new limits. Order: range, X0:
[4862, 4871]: 5.2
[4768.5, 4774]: 5.9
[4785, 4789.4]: 5.8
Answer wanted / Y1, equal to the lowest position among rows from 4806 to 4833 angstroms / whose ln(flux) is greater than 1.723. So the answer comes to 4807.68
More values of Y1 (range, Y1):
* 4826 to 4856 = 4826.54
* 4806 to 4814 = 4807.68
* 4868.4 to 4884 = 4882.43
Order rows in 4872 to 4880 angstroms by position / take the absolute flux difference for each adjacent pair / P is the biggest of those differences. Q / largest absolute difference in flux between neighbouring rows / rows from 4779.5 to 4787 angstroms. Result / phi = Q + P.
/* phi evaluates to 0.51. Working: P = 0.3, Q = 0.25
